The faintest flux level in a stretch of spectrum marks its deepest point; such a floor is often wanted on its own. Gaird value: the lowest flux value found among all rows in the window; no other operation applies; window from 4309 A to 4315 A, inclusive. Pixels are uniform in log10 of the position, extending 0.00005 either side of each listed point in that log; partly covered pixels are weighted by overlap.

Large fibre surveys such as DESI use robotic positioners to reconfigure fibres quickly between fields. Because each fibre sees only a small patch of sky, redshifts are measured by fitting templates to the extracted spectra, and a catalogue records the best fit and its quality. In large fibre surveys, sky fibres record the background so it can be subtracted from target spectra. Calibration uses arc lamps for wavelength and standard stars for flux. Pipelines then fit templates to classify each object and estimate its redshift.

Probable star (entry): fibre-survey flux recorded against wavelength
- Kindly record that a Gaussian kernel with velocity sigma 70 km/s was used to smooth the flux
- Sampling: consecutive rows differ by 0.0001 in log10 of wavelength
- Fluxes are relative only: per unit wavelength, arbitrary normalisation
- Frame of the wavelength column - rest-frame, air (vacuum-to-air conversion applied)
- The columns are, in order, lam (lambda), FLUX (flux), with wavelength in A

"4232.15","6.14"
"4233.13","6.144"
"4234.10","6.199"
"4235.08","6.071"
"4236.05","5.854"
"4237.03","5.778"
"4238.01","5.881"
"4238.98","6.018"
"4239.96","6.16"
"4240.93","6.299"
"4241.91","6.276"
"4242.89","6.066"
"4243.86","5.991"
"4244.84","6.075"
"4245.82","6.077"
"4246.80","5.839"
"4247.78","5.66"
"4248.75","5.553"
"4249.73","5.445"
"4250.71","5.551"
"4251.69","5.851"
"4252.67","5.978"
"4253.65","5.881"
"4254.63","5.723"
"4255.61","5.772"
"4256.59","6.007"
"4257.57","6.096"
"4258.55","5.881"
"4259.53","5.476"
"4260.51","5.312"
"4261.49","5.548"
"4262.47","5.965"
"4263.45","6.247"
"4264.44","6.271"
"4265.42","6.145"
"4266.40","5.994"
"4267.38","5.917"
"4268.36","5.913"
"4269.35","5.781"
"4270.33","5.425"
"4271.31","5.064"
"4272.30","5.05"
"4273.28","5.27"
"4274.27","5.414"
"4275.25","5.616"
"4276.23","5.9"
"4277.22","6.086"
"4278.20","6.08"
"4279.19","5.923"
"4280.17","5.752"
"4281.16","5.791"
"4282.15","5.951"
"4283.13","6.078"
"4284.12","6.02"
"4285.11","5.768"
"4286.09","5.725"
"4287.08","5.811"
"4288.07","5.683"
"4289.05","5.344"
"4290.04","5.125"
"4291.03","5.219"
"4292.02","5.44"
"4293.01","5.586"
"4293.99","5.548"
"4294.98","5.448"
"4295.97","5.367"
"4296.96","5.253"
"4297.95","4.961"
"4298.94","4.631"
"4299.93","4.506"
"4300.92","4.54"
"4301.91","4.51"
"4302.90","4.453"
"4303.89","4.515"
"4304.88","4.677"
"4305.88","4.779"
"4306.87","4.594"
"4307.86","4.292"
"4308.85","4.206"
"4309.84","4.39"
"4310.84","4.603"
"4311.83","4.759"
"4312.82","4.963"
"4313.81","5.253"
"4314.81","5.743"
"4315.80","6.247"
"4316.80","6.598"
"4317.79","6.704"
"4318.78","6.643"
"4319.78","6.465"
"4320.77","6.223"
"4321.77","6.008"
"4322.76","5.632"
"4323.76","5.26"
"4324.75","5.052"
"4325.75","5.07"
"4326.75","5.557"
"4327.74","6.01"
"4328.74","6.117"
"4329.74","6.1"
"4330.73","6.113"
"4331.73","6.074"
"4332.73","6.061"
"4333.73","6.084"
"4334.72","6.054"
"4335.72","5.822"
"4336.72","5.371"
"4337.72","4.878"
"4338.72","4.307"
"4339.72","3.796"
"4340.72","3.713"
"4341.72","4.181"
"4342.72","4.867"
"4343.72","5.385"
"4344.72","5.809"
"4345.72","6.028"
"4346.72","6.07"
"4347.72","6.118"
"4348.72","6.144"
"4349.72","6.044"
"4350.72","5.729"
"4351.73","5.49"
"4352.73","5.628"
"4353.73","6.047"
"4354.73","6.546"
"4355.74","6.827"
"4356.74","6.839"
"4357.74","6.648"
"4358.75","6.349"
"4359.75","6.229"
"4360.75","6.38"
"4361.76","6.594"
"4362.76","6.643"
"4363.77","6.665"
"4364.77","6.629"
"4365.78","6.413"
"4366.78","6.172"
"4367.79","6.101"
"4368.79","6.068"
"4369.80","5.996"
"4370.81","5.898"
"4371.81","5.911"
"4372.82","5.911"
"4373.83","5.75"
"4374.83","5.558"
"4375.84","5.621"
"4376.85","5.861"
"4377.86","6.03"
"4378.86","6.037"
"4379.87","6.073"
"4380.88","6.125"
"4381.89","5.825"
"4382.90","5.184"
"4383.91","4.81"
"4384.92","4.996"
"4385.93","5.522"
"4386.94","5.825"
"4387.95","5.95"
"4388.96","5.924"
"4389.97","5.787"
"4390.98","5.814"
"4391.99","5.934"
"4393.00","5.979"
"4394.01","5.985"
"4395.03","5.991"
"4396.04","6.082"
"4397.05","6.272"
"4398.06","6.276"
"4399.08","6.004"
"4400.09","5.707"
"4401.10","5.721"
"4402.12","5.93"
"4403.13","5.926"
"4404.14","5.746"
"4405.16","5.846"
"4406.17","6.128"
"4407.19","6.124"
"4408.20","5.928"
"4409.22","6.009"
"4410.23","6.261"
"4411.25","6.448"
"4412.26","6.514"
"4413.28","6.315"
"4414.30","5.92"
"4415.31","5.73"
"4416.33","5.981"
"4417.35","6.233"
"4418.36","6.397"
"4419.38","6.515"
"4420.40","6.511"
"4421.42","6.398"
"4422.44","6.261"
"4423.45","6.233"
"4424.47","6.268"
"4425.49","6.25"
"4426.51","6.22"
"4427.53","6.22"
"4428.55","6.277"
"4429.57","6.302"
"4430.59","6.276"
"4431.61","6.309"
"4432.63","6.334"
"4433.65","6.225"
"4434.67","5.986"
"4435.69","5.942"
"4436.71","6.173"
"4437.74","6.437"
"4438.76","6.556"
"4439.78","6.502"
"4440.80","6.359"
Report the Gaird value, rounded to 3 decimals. 4.390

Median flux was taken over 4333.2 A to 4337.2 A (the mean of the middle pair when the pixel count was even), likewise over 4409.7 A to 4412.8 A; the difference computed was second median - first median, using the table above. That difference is 0.5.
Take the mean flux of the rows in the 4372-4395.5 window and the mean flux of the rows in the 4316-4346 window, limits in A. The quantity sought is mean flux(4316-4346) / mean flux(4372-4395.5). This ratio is 0.97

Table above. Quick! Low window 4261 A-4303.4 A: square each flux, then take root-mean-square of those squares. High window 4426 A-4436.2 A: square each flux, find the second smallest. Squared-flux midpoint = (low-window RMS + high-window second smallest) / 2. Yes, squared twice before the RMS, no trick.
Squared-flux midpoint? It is 33.6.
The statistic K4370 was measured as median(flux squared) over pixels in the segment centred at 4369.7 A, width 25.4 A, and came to 37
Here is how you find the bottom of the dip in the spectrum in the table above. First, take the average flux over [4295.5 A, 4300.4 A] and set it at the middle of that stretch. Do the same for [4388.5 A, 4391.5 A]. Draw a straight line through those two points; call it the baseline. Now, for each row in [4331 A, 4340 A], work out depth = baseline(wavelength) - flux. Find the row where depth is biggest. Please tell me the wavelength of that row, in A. 4339.72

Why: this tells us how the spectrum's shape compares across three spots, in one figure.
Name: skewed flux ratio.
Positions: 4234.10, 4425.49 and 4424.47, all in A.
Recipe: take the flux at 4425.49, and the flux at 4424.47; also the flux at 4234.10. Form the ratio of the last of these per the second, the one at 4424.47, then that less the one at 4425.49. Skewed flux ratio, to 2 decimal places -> -5.26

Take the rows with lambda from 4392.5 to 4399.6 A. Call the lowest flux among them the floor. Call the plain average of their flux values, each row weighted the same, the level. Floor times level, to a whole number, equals 36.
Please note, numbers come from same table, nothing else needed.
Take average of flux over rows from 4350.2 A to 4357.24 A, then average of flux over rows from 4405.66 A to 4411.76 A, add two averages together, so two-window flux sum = 12.31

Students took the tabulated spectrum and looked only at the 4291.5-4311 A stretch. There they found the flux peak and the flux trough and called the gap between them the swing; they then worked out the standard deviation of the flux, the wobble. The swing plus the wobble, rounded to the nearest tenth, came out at 1.8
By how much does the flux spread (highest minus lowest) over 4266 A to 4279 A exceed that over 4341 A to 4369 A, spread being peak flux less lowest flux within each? -1.6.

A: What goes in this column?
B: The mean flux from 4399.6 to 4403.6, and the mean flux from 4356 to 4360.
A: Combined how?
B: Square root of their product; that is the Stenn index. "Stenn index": 6.2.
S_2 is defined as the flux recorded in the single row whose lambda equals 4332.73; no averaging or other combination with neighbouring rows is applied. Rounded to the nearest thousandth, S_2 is 6.061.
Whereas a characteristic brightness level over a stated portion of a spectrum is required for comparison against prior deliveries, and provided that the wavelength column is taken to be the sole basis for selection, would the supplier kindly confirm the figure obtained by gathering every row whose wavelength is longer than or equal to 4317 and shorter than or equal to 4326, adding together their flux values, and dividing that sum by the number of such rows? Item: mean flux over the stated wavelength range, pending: 5.9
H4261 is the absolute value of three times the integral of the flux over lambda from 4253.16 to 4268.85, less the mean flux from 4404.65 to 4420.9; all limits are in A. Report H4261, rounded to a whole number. 271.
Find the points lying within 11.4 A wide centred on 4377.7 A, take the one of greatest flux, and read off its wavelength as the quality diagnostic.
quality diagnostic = 4380.88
